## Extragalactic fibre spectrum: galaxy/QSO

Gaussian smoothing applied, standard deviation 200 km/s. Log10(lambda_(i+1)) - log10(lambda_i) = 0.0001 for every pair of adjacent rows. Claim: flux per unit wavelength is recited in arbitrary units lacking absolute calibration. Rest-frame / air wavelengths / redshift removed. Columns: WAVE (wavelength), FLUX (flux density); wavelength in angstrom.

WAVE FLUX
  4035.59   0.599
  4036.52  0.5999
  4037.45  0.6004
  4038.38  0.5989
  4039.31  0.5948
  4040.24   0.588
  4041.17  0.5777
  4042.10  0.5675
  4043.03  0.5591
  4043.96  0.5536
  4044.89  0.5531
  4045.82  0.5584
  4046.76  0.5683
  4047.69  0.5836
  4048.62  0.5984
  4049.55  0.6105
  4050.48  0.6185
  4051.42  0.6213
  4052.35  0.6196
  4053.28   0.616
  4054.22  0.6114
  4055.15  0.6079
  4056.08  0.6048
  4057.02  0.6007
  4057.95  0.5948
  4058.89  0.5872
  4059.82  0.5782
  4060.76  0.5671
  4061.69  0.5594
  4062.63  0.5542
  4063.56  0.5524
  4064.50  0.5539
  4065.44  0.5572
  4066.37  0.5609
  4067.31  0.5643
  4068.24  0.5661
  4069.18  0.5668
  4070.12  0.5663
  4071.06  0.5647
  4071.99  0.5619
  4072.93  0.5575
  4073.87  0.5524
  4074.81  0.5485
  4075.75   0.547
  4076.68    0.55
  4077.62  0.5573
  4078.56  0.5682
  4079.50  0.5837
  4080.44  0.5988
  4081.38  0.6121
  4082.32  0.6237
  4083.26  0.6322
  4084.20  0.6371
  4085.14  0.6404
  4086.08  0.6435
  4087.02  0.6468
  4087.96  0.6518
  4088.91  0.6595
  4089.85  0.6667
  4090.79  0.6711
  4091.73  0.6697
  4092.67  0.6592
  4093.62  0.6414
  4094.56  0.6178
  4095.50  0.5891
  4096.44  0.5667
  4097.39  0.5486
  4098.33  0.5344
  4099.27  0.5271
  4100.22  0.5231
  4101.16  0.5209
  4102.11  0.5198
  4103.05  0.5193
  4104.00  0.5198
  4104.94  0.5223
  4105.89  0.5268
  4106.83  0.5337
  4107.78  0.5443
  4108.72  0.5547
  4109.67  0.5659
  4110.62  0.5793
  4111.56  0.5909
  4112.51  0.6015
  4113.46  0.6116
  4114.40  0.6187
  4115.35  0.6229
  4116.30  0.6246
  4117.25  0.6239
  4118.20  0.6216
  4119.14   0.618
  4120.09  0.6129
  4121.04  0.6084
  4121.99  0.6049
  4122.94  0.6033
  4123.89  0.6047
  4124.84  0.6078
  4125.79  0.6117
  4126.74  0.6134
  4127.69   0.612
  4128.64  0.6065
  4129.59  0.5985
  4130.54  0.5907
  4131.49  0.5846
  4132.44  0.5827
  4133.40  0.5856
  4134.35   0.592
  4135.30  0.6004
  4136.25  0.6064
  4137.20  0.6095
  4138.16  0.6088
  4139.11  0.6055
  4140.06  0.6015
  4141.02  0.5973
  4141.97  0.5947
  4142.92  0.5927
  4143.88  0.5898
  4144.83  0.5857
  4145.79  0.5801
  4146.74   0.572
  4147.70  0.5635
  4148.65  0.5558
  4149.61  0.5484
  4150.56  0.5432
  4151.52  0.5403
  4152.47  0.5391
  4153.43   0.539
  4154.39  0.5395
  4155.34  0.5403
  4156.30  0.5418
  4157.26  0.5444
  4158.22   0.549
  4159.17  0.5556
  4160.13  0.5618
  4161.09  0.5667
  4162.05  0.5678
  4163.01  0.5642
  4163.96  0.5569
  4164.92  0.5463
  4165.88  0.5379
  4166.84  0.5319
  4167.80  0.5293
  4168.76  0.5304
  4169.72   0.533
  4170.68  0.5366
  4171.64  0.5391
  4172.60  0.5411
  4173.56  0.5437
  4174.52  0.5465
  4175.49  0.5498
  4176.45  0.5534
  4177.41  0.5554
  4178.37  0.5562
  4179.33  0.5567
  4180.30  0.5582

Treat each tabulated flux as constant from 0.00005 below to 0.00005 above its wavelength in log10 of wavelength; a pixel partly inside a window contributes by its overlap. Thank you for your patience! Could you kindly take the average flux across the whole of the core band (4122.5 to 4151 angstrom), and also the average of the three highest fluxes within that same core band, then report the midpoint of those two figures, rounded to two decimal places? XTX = 0.60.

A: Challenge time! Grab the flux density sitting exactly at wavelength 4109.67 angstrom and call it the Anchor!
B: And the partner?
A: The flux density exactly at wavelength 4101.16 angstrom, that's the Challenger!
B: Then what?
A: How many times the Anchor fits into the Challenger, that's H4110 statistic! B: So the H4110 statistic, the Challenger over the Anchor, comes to 0.92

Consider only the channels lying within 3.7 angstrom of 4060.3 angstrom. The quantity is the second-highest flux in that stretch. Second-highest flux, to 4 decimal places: 0.5948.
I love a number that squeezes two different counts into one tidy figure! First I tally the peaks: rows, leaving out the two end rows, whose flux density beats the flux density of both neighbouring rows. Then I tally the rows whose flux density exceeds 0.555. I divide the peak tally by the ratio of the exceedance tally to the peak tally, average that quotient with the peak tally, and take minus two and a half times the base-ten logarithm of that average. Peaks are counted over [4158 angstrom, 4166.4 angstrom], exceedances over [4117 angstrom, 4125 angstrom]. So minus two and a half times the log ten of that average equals 0.64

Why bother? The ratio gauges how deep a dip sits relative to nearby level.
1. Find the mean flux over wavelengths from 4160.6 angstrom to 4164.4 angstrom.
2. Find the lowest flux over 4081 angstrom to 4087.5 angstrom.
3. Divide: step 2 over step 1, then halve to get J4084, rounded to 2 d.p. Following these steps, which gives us 0.54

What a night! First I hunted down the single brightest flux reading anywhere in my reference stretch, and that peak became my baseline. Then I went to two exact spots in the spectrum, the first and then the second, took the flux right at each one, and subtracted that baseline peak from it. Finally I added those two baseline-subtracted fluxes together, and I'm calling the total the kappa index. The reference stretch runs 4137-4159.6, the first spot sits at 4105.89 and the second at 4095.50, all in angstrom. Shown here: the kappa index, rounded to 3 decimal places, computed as -0.103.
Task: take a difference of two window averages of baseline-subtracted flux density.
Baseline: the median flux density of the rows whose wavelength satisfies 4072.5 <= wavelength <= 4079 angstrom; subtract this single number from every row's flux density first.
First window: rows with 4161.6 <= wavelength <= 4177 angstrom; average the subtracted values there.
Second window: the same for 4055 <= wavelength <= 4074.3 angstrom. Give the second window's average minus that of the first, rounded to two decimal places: 0.03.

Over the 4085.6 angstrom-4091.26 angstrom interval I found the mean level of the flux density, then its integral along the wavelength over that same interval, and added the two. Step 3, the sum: 4.37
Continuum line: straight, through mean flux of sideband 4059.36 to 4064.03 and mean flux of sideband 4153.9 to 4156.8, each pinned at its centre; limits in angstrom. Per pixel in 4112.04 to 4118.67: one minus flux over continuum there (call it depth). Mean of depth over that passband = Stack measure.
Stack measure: -0.124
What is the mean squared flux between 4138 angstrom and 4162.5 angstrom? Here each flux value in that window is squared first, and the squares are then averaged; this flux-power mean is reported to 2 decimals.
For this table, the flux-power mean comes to 0.32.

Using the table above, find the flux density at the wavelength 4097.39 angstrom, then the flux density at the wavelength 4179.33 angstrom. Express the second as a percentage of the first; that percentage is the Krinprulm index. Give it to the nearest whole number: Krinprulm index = 101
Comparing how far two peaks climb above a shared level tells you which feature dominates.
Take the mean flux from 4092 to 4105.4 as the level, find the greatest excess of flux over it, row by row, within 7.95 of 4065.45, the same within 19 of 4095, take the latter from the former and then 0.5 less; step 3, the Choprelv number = -0.58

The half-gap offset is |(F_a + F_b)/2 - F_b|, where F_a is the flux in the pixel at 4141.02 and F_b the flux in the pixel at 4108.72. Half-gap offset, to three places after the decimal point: 0.021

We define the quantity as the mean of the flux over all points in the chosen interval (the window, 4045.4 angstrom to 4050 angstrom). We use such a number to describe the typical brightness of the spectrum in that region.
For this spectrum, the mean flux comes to 0.584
